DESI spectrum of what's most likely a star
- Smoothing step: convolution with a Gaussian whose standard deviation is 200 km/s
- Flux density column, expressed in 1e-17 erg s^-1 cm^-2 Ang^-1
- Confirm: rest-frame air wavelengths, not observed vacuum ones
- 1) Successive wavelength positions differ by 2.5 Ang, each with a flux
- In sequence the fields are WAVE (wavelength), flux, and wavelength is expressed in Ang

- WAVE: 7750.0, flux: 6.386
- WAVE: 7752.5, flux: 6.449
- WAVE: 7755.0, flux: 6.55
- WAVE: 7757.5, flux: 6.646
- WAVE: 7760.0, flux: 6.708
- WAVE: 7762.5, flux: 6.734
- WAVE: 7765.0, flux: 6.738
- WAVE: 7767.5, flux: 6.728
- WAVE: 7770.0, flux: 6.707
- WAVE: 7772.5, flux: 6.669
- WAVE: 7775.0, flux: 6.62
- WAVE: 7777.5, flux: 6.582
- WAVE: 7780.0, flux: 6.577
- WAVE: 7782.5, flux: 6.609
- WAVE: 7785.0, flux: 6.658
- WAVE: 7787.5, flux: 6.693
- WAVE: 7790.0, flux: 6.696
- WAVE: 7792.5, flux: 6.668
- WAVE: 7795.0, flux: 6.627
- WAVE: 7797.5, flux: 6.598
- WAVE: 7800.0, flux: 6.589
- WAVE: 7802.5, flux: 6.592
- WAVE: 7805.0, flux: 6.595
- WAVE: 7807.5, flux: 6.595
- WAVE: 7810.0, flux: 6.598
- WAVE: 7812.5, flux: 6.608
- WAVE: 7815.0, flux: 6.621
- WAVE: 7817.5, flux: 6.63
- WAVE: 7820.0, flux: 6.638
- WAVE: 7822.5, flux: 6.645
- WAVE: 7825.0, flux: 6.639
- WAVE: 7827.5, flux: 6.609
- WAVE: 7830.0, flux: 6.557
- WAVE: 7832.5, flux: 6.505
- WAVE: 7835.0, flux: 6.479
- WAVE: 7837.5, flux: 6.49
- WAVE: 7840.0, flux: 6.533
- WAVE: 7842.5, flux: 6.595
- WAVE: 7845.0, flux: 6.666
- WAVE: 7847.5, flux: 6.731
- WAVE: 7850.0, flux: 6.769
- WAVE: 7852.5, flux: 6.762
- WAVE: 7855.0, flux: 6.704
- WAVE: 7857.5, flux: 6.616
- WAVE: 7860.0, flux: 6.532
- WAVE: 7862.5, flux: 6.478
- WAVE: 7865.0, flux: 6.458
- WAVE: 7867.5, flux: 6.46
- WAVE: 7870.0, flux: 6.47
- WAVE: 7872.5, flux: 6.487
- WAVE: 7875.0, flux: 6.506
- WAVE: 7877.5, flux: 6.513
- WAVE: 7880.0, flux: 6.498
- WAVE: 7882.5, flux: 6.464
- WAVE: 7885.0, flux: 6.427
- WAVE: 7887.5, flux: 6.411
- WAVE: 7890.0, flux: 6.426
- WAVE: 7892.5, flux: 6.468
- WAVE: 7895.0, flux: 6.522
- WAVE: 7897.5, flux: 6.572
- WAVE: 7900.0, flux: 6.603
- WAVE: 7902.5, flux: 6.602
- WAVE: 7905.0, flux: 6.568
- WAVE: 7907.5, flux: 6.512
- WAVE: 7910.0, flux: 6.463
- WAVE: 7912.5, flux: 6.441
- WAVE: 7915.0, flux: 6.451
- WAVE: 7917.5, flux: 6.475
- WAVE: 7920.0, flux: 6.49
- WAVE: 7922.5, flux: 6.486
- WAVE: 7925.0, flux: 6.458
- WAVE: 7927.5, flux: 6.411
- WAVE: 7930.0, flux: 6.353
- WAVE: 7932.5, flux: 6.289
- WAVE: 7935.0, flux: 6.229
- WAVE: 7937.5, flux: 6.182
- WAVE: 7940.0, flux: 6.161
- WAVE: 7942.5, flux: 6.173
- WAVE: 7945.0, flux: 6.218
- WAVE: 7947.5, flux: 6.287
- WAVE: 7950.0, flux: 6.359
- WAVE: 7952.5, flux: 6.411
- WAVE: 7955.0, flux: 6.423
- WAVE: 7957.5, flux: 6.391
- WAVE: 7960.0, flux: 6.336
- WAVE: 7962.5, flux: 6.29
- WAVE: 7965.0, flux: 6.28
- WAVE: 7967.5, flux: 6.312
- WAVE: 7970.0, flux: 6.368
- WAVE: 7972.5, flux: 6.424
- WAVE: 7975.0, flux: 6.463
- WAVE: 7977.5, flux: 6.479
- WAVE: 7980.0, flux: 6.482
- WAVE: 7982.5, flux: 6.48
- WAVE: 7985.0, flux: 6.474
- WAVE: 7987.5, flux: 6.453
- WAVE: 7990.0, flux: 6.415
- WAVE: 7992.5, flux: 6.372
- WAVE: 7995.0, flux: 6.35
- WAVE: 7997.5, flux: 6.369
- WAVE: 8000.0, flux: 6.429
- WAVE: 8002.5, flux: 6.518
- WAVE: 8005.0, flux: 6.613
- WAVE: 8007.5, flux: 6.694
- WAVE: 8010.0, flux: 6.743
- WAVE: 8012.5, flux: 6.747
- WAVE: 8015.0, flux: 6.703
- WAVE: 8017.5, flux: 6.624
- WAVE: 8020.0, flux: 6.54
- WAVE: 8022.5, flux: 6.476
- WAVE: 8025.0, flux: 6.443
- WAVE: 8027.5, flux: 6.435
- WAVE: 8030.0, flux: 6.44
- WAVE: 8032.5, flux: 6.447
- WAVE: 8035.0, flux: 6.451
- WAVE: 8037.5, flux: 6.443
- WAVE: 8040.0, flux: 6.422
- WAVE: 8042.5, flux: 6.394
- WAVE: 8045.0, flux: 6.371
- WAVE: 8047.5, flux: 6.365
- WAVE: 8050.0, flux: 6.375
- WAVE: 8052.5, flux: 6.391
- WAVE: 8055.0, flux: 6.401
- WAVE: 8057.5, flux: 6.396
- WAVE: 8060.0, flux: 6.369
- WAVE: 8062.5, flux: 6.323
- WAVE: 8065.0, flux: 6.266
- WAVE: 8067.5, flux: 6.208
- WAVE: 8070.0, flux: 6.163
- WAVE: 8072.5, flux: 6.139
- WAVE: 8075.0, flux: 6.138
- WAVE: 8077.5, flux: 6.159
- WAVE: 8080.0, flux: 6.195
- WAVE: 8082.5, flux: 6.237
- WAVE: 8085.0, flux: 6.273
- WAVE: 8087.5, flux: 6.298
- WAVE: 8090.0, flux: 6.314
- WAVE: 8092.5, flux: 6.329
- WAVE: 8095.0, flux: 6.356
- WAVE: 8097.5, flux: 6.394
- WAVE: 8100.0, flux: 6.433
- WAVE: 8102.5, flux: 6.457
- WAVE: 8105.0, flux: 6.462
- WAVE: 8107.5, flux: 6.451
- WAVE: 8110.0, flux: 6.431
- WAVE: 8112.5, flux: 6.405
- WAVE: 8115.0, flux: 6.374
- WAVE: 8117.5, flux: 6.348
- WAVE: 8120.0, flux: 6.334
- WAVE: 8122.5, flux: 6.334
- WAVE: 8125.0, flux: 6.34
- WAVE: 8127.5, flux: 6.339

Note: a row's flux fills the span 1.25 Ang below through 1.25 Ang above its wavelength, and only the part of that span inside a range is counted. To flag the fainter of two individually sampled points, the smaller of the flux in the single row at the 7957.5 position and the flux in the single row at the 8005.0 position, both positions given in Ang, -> 6.39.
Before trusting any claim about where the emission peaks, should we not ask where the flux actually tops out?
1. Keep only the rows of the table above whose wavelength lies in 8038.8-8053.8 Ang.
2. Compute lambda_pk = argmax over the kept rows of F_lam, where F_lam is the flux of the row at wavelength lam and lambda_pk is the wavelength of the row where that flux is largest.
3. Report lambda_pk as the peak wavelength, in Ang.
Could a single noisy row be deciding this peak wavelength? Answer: 8040.0 Ang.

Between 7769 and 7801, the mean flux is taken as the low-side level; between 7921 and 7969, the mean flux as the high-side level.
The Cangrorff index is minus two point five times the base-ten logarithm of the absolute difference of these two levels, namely 1.24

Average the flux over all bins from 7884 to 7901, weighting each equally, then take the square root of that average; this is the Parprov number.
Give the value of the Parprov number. 2.55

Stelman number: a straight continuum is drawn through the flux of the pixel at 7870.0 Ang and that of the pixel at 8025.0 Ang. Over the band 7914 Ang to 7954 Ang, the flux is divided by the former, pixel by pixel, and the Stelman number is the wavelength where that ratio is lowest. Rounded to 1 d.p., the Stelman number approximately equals 7940.0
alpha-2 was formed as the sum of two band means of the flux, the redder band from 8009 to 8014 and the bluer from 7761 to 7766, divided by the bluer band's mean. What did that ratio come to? 2.00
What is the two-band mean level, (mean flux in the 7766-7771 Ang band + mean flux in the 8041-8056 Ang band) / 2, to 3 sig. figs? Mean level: 6.55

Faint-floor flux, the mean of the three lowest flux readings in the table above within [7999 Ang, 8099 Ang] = 6.15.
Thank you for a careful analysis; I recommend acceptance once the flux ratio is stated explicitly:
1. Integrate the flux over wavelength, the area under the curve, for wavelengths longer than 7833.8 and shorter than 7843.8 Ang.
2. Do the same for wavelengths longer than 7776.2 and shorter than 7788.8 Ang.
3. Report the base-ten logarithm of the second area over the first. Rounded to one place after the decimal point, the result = 0.1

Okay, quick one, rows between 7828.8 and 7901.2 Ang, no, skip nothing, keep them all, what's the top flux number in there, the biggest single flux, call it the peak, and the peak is 6.769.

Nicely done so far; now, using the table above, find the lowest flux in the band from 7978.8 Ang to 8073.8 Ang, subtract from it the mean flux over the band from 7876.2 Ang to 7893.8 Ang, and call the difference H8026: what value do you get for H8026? -0.32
